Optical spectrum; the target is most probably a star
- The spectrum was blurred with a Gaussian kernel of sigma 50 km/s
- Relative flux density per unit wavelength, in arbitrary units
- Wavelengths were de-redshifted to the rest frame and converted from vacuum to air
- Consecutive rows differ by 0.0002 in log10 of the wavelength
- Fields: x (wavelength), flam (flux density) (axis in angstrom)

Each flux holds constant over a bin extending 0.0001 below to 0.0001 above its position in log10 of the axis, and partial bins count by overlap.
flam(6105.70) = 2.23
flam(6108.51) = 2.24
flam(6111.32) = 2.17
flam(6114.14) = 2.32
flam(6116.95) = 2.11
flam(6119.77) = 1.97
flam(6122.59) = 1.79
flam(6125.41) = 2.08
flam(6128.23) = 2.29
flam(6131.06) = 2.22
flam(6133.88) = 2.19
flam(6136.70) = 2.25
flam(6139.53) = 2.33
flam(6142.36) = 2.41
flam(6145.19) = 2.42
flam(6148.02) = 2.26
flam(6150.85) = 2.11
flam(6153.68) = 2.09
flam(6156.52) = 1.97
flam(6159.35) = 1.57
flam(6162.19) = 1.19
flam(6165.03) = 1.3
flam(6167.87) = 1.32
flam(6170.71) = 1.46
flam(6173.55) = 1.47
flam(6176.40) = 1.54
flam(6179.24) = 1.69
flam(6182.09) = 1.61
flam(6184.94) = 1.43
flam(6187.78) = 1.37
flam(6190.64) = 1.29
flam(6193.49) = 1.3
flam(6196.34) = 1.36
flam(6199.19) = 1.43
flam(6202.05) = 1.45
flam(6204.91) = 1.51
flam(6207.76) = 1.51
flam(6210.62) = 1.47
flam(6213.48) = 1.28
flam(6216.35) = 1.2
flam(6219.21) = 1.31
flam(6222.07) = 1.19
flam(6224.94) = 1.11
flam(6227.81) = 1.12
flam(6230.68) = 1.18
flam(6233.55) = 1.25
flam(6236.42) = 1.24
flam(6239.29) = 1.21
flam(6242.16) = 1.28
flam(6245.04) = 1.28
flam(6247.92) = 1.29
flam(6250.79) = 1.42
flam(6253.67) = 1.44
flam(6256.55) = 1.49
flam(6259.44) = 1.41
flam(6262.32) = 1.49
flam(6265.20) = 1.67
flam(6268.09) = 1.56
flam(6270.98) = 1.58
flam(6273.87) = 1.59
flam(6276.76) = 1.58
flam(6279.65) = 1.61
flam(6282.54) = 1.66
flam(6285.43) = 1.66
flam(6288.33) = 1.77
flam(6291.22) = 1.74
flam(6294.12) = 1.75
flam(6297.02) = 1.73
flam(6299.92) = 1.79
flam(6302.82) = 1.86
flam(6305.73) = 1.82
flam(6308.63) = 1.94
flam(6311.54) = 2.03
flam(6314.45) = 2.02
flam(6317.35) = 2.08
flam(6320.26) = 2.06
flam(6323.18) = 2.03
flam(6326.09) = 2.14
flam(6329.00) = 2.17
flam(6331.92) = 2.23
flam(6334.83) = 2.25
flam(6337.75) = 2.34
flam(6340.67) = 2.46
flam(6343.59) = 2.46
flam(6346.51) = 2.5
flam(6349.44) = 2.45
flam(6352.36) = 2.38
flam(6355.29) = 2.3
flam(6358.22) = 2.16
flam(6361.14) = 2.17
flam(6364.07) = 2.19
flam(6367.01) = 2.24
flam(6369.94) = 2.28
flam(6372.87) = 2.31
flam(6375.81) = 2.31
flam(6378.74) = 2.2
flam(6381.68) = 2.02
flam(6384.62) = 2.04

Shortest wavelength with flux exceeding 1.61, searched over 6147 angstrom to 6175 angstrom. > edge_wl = 6148.02 angstrom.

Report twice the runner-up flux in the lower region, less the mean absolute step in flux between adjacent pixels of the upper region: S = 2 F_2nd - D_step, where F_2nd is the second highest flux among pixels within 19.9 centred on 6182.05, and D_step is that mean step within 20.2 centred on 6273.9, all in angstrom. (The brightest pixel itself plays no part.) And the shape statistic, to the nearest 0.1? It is 3.2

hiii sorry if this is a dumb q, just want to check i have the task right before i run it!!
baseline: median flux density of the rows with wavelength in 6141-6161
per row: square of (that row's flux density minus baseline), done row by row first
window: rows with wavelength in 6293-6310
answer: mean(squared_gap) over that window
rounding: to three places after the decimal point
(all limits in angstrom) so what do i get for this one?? 0.092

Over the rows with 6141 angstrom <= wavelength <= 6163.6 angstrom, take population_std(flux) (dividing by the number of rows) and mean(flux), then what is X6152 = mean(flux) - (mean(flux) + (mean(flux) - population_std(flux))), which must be -1.60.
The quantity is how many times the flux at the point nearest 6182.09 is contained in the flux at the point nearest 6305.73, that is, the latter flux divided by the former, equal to 1.13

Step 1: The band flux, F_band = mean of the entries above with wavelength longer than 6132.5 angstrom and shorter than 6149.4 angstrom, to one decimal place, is 2.3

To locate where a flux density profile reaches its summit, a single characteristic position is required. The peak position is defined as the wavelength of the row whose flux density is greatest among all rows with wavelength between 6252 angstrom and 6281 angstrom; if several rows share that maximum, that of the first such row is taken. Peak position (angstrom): 6265.20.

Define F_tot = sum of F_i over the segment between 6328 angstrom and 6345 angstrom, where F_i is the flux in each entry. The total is 14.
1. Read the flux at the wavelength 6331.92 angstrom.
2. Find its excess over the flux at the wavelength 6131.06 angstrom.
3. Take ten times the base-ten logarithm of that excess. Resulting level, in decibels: -20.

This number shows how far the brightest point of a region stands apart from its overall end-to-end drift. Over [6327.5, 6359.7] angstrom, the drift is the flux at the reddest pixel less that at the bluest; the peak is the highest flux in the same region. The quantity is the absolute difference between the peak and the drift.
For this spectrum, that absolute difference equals 2.5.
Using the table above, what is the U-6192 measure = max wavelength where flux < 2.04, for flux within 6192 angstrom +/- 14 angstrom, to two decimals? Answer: 6204.91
